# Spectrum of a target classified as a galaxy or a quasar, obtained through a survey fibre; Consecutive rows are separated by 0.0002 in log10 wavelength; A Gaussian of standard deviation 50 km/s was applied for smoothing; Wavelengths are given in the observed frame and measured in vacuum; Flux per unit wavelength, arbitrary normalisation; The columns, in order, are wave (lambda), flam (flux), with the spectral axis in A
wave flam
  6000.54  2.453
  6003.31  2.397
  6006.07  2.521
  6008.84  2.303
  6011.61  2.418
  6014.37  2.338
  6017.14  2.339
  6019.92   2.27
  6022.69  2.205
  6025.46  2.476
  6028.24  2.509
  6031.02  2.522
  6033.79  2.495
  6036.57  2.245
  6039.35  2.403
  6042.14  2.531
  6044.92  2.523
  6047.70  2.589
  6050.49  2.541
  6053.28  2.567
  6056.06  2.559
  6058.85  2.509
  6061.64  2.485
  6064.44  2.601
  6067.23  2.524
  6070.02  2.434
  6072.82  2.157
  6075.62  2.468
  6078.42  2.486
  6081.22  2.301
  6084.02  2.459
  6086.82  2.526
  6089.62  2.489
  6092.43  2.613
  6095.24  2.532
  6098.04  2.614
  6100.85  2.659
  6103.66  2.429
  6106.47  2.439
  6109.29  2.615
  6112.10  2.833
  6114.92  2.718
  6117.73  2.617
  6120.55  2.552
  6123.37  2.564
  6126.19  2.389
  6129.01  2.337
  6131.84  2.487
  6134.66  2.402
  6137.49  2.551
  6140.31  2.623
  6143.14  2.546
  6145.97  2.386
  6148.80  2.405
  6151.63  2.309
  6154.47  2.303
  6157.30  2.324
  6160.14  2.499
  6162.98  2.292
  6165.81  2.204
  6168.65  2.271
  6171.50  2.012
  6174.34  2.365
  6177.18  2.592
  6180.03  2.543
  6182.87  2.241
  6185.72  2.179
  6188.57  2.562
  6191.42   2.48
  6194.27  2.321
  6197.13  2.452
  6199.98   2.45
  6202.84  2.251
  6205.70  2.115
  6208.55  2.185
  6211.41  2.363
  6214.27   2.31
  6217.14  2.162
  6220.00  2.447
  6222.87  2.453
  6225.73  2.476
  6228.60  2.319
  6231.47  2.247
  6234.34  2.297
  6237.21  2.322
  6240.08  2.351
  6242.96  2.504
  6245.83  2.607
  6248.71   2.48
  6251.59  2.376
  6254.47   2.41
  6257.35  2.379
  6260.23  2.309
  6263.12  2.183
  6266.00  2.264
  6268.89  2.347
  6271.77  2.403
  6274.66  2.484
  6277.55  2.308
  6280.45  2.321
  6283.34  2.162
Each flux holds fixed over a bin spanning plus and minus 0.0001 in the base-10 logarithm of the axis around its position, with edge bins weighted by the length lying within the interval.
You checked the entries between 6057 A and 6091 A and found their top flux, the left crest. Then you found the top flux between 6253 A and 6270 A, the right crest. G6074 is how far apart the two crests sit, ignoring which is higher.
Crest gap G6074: 0.19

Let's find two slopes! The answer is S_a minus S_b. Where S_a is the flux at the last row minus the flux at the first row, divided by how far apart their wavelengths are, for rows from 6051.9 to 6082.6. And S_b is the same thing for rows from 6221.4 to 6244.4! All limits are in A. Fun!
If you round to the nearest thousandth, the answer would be -0.012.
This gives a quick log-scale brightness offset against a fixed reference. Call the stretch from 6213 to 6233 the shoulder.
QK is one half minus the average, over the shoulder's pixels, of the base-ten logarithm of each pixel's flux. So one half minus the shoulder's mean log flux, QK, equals 0.130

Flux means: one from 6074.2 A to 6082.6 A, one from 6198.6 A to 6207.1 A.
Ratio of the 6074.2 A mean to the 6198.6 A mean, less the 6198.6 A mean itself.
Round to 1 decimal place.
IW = -1.2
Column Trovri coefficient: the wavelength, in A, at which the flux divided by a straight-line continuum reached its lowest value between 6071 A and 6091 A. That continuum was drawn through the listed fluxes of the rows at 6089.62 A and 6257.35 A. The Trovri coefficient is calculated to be 6072.82 A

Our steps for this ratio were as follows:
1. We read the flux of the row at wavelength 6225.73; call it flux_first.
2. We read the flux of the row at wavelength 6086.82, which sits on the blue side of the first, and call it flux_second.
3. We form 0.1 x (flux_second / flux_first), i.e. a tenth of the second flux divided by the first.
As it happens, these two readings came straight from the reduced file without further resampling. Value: 0.102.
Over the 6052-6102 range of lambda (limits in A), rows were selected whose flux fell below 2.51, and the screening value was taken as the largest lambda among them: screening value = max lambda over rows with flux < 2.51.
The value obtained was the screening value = 6089.62 A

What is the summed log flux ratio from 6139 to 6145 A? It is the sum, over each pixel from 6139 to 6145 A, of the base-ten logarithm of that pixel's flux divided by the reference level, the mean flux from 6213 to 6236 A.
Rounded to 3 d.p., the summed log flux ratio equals 0.087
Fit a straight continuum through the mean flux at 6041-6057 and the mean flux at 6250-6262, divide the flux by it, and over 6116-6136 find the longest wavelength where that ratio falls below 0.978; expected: 6134.66 A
